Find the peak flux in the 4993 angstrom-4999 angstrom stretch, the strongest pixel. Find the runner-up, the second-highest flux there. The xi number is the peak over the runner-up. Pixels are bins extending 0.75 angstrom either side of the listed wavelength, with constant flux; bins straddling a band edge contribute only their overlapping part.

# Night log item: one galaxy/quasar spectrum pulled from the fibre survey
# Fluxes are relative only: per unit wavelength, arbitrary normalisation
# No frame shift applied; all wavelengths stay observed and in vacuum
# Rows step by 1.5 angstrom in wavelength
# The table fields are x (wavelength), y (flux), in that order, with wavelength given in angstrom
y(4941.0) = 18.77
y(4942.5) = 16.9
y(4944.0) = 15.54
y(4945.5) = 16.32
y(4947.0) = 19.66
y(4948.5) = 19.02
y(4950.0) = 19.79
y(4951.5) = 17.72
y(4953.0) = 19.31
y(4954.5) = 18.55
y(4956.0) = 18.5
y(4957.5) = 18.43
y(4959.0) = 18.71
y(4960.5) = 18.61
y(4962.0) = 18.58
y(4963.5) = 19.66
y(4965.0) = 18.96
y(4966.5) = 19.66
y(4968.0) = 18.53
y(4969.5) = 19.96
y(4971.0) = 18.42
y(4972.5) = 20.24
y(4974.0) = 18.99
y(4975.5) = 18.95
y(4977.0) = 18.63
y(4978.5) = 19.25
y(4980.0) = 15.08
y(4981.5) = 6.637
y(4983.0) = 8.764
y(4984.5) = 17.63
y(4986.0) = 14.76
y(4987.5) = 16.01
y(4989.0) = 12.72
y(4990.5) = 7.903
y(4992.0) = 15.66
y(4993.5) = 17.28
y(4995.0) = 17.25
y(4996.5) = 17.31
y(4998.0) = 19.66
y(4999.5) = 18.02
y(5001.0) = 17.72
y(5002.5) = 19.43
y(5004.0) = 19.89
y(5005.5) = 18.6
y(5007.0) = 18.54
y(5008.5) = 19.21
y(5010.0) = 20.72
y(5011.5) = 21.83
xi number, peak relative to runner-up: 1.14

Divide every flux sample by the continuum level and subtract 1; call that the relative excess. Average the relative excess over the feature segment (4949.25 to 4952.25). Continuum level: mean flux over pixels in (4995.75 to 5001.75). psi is 0.03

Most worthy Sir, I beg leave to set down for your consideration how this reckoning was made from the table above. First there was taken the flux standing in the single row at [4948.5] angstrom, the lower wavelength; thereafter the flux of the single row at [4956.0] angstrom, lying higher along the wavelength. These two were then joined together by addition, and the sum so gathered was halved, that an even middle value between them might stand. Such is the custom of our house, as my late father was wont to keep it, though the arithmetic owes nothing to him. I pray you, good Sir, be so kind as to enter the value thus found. 18.8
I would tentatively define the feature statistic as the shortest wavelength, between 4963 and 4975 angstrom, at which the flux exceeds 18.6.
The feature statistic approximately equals 4963.5 angstrom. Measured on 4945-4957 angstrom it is 4947.0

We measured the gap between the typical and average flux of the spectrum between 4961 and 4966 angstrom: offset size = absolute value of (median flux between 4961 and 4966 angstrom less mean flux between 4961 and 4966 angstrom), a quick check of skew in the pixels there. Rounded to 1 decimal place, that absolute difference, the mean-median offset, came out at 0.1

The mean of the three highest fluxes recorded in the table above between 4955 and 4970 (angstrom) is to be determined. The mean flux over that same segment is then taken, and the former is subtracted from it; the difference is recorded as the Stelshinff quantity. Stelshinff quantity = -0.8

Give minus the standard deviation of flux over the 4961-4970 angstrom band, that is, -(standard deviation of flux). -0.6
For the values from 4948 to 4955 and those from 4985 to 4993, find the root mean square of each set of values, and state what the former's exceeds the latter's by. 5.2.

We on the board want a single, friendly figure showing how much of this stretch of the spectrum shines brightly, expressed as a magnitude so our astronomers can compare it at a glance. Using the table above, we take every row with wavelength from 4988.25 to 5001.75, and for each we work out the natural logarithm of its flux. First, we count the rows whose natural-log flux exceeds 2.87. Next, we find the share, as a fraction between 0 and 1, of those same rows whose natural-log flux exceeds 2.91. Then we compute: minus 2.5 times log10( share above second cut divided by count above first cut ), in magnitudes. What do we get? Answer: 3.58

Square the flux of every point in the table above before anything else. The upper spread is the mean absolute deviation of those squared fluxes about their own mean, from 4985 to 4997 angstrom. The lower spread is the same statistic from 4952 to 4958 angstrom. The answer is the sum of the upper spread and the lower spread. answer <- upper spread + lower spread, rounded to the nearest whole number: 73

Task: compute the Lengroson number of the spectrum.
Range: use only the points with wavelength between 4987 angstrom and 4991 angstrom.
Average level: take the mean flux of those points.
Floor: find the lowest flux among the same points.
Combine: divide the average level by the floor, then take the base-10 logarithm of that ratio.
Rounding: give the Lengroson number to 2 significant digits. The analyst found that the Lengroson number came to 0.19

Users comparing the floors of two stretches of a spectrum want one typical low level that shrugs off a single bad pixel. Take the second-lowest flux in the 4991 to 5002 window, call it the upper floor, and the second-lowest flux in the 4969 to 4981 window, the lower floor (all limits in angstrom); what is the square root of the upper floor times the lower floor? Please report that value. 17.8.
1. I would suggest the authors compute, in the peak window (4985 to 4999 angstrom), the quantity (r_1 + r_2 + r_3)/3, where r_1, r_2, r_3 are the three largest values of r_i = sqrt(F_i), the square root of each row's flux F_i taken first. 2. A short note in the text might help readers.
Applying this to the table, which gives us 4.25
